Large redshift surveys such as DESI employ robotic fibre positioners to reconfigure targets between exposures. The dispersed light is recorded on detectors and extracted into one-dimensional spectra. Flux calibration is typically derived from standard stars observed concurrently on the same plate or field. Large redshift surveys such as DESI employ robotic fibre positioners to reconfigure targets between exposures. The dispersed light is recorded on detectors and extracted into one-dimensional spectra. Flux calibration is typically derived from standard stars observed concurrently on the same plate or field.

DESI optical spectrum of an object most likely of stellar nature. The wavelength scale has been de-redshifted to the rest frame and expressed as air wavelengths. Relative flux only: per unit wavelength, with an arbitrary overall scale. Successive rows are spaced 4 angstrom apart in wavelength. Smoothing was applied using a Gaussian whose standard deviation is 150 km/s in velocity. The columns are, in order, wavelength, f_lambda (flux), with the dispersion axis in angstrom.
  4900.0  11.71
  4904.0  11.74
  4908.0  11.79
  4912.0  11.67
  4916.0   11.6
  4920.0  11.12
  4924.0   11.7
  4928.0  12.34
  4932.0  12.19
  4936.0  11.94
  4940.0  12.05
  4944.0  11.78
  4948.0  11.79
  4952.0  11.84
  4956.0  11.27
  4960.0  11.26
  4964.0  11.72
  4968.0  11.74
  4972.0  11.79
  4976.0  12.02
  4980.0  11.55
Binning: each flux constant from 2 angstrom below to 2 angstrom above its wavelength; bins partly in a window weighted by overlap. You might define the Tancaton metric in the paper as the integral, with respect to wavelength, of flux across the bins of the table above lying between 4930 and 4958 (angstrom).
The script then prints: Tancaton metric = 331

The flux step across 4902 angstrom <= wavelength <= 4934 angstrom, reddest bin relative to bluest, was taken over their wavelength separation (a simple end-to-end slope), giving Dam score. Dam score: 0.016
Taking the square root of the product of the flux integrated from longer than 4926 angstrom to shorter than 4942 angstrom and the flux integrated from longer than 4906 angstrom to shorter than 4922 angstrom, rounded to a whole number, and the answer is 189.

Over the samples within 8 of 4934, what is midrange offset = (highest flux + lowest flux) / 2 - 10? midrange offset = 2.14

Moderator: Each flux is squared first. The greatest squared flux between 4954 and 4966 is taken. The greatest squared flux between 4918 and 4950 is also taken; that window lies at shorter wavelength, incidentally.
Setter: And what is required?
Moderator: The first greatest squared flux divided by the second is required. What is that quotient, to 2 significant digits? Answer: 0.90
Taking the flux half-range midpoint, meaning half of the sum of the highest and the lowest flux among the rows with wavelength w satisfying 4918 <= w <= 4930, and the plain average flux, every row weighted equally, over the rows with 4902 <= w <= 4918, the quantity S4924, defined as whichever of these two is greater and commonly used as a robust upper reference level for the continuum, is 11.7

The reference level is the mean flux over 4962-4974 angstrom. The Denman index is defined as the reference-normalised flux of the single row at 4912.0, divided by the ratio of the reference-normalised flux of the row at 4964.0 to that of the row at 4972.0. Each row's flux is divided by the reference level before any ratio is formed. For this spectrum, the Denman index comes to 1.00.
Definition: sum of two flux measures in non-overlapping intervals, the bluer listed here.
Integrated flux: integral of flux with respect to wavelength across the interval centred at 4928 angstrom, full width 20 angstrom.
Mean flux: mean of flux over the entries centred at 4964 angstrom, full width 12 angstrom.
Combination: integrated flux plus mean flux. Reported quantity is 249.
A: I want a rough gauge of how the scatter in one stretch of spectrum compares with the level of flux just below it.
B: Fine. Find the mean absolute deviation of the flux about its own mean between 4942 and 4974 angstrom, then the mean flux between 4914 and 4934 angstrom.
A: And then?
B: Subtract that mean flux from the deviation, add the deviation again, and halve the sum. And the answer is -5.70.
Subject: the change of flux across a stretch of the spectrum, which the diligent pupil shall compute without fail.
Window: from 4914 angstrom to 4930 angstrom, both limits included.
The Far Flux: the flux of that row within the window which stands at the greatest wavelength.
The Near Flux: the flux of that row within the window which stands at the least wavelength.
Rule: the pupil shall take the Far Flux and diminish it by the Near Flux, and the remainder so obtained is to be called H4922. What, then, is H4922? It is 0.74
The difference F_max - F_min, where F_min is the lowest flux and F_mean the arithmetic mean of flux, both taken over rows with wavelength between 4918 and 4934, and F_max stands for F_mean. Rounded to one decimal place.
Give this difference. 0.7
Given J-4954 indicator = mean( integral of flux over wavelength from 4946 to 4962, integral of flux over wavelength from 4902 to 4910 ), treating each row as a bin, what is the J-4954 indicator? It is 139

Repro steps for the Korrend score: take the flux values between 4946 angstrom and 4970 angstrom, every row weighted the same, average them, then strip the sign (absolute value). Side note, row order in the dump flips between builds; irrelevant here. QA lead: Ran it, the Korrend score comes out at 11.6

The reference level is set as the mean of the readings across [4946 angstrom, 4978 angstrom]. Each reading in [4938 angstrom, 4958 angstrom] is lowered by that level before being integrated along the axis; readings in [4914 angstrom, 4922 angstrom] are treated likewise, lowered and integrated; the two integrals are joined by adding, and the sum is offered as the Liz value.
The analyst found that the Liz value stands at -1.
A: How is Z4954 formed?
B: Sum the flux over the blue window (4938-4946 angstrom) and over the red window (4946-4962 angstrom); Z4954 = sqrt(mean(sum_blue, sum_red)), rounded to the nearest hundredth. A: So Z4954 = 5.92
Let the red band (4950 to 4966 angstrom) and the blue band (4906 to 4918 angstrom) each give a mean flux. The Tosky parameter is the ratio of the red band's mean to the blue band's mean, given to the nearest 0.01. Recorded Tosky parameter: 0.99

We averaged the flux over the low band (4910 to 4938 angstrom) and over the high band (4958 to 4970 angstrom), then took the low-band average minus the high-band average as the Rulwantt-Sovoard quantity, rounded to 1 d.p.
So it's 0.2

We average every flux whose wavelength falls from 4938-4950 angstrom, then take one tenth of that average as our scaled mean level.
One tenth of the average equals 1.187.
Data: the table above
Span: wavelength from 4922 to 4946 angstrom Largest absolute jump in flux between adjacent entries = 0.64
